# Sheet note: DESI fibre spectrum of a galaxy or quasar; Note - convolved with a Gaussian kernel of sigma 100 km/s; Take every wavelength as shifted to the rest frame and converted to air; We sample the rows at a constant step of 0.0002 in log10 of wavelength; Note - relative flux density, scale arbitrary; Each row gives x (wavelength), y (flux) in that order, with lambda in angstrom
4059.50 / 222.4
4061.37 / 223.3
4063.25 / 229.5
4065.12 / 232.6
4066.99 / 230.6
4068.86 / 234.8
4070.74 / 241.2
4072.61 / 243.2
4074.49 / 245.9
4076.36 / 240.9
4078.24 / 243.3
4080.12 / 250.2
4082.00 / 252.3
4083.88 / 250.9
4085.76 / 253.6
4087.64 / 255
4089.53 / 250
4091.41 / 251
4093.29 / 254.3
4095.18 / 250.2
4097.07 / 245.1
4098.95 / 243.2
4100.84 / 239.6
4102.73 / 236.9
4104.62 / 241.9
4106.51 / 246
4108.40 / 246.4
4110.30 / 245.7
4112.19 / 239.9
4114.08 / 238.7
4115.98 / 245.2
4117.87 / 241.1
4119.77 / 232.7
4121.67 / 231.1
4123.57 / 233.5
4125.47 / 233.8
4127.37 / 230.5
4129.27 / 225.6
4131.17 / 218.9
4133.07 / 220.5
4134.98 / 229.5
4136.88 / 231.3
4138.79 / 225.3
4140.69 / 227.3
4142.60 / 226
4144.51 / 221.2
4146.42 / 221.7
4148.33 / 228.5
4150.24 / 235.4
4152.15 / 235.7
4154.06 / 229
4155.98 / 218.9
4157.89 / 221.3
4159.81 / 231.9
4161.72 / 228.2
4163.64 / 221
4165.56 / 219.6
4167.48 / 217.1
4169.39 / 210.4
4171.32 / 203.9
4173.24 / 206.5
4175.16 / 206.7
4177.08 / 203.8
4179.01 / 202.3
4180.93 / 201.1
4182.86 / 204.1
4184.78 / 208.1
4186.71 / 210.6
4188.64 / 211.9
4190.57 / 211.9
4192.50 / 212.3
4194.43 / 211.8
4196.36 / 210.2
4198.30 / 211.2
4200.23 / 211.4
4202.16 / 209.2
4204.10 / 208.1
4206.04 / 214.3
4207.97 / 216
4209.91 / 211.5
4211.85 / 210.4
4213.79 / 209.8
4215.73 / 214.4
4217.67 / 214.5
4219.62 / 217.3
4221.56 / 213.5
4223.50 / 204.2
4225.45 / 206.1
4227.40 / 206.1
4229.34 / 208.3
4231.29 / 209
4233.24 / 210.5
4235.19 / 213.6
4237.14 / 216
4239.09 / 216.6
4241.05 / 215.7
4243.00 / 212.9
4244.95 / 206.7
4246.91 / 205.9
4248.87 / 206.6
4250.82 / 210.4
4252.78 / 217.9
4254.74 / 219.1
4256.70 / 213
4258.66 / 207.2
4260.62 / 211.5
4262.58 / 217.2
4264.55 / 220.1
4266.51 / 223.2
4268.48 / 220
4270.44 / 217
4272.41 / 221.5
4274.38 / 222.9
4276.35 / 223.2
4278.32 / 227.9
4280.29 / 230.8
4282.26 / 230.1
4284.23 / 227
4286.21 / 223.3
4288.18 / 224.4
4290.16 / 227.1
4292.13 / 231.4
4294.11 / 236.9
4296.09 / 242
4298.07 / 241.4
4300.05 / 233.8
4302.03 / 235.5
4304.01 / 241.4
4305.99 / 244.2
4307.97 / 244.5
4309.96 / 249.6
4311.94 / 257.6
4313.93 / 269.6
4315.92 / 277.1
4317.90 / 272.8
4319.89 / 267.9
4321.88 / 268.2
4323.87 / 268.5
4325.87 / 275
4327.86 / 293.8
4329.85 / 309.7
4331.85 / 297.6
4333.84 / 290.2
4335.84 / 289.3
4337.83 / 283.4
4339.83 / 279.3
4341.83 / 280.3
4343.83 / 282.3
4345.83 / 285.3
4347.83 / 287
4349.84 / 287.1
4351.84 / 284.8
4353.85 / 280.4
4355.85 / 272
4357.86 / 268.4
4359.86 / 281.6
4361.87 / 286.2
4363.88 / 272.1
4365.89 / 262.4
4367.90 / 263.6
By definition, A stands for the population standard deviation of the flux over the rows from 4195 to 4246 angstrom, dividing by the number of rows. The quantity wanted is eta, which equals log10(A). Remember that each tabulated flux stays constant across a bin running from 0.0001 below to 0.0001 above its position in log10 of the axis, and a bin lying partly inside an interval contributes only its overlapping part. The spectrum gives 0.6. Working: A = 4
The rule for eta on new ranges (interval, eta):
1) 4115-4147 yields 0.8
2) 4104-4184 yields 1.1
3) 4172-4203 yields 0.6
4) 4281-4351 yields 1.4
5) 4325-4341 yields 1.0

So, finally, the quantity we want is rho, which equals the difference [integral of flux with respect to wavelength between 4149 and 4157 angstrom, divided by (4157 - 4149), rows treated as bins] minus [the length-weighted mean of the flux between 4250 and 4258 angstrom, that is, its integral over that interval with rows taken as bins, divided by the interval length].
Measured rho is 15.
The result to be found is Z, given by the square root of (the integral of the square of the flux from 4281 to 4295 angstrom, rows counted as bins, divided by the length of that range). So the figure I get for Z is 229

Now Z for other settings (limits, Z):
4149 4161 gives 229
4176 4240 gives 210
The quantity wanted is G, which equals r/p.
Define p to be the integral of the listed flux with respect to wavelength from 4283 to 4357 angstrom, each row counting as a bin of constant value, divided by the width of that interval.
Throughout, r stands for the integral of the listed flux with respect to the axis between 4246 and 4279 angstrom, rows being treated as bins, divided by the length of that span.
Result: 0.82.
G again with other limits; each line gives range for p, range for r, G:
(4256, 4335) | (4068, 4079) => 0.99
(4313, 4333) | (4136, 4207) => 0.77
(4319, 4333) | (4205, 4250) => 0.75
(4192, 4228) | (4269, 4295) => 1.07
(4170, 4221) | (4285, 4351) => 1.26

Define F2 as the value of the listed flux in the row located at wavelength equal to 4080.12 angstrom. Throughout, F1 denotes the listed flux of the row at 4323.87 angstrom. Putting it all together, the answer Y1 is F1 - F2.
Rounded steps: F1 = 268.5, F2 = 250.2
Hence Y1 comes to 18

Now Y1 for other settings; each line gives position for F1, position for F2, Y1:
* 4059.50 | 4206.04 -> 8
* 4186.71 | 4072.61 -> -33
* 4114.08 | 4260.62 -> 27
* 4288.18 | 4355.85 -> -48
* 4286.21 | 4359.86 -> -58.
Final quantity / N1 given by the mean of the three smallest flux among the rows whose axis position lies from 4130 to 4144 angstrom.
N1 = 222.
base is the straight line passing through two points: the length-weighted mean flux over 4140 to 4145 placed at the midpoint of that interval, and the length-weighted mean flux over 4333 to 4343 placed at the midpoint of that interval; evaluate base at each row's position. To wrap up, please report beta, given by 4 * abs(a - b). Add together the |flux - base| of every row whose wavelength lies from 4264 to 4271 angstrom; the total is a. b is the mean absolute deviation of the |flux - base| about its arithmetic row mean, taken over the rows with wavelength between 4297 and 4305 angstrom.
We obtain 672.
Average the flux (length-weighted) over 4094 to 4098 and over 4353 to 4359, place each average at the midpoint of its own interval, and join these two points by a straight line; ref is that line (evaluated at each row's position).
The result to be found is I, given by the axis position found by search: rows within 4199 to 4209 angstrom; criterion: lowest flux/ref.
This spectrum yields 4204.10 angstrom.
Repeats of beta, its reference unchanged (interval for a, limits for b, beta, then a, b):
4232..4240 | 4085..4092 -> 617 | 157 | 2.5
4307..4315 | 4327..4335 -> 309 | 83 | 6.1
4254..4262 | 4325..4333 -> 730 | 189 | 6.3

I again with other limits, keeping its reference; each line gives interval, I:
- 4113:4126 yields 4121.67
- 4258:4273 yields 4258.66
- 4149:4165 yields 4155.98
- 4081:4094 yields 4089.53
